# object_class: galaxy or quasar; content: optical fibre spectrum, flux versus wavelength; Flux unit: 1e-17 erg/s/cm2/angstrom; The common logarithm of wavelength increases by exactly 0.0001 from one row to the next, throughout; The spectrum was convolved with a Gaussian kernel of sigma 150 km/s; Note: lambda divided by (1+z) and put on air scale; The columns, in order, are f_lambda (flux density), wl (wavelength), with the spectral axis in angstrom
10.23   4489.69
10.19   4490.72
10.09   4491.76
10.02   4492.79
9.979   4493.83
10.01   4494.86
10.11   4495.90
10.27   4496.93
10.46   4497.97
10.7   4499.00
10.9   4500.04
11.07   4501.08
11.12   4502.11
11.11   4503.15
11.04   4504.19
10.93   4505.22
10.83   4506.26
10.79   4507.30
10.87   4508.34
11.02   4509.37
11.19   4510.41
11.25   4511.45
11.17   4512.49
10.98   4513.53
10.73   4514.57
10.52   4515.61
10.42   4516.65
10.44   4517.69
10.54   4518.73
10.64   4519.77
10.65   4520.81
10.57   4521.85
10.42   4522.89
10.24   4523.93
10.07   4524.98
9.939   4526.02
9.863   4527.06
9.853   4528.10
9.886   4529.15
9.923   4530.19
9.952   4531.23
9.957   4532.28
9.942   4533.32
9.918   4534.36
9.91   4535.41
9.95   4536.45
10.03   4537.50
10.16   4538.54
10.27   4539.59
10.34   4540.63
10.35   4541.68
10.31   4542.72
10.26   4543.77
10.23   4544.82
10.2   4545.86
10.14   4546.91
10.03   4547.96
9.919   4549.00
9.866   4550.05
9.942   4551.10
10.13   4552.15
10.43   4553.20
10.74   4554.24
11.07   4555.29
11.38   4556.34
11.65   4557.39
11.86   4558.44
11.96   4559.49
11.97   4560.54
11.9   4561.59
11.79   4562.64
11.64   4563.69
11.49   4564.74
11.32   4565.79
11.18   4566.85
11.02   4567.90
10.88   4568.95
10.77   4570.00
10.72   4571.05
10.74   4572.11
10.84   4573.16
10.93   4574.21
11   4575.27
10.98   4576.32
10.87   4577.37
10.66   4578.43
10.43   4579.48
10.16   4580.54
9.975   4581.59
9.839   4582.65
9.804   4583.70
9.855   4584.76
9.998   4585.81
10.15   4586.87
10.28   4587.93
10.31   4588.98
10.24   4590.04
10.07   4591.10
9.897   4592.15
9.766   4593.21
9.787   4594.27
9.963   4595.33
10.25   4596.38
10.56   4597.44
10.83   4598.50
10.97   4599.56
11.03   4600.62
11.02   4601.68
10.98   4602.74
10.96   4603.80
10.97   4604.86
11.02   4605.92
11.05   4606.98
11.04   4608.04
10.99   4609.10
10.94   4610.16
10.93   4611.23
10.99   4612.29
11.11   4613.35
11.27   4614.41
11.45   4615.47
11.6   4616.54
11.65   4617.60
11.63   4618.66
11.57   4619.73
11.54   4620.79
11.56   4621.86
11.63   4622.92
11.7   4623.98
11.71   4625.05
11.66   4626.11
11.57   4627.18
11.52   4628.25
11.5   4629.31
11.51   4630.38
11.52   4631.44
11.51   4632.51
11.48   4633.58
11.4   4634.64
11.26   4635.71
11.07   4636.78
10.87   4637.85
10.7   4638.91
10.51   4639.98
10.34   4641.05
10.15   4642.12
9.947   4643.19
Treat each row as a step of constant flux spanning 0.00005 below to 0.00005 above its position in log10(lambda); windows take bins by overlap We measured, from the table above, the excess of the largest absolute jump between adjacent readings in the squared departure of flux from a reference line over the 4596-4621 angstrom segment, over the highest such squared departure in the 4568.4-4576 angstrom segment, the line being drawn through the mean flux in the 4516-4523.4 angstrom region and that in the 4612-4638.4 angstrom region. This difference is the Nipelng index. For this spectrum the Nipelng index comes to 0.41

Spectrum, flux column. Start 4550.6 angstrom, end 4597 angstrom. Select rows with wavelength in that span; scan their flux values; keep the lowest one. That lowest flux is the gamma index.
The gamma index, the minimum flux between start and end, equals 9.766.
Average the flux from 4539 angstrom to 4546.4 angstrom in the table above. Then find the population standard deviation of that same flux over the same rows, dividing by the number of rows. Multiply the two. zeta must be 0.5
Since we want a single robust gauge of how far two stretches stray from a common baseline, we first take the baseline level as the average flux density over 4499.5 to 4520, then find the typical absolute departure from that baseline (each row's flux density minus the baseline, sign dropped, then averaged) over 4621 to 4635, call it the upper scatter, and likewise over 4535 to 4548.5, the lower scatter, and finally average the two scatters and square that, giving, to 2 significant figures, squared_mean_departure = 0.48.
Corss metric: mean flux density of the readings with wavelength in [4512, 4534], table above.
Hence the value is 10.32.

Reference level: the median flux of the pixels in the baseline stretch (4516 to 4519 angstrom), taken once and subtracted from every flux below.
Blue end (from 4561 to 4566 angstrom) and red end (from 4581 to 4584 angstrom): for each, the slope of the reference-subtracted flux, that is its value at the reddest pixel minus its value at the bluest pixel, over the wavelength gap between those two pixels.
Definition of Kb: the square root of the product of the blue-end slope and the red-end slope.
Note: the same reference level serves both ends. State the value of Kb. 0.11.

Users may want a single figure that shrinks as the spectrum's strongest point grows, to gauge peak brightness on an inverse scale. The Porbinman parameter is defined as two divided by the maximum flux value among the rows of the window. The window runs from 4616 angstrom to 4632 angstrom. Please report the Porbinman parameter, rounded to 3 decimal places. 0.171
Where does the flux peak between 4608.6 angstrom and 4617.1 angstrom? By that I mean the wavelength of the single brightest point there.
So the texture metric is 4616.54 angstrom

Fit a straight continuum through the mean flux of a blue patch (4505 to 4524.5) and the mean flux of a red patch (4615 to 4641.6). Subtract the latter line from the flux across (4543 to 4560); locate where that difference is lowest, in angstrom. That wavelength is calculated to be 4550.05 angstrom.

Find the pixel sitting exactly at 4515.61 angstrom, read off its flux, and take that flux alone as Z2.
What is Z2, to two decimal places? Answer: 10.52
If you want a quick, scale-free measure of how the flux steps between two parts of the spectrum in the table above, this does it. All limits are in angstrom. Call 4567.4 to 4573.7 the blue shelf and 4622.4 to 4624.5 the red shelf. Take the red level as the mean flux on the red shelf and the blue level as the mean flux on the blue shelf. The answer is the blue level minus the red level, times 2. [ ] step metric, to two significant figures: -1.7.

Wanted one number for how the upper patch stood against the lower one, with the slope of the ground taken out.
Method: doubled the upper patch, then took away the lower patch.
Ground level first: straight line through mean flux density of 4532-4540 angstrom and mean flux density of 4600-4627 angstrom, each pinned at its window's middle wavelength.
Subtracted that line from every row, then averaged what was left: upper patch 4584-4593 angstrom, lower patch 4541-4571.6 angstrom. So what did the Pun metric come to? -2.1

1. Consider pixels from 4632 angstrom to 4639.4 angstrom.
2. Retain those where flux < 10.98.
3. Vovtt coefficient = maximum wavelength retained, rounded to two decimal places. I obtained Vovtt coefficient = 4638.91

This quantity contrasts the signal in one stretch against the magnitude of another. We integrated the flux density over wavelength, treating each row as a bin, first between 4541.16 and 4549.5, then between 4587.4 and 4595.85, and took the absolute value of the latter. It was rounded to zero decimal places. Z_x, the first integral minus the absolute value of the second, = 0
